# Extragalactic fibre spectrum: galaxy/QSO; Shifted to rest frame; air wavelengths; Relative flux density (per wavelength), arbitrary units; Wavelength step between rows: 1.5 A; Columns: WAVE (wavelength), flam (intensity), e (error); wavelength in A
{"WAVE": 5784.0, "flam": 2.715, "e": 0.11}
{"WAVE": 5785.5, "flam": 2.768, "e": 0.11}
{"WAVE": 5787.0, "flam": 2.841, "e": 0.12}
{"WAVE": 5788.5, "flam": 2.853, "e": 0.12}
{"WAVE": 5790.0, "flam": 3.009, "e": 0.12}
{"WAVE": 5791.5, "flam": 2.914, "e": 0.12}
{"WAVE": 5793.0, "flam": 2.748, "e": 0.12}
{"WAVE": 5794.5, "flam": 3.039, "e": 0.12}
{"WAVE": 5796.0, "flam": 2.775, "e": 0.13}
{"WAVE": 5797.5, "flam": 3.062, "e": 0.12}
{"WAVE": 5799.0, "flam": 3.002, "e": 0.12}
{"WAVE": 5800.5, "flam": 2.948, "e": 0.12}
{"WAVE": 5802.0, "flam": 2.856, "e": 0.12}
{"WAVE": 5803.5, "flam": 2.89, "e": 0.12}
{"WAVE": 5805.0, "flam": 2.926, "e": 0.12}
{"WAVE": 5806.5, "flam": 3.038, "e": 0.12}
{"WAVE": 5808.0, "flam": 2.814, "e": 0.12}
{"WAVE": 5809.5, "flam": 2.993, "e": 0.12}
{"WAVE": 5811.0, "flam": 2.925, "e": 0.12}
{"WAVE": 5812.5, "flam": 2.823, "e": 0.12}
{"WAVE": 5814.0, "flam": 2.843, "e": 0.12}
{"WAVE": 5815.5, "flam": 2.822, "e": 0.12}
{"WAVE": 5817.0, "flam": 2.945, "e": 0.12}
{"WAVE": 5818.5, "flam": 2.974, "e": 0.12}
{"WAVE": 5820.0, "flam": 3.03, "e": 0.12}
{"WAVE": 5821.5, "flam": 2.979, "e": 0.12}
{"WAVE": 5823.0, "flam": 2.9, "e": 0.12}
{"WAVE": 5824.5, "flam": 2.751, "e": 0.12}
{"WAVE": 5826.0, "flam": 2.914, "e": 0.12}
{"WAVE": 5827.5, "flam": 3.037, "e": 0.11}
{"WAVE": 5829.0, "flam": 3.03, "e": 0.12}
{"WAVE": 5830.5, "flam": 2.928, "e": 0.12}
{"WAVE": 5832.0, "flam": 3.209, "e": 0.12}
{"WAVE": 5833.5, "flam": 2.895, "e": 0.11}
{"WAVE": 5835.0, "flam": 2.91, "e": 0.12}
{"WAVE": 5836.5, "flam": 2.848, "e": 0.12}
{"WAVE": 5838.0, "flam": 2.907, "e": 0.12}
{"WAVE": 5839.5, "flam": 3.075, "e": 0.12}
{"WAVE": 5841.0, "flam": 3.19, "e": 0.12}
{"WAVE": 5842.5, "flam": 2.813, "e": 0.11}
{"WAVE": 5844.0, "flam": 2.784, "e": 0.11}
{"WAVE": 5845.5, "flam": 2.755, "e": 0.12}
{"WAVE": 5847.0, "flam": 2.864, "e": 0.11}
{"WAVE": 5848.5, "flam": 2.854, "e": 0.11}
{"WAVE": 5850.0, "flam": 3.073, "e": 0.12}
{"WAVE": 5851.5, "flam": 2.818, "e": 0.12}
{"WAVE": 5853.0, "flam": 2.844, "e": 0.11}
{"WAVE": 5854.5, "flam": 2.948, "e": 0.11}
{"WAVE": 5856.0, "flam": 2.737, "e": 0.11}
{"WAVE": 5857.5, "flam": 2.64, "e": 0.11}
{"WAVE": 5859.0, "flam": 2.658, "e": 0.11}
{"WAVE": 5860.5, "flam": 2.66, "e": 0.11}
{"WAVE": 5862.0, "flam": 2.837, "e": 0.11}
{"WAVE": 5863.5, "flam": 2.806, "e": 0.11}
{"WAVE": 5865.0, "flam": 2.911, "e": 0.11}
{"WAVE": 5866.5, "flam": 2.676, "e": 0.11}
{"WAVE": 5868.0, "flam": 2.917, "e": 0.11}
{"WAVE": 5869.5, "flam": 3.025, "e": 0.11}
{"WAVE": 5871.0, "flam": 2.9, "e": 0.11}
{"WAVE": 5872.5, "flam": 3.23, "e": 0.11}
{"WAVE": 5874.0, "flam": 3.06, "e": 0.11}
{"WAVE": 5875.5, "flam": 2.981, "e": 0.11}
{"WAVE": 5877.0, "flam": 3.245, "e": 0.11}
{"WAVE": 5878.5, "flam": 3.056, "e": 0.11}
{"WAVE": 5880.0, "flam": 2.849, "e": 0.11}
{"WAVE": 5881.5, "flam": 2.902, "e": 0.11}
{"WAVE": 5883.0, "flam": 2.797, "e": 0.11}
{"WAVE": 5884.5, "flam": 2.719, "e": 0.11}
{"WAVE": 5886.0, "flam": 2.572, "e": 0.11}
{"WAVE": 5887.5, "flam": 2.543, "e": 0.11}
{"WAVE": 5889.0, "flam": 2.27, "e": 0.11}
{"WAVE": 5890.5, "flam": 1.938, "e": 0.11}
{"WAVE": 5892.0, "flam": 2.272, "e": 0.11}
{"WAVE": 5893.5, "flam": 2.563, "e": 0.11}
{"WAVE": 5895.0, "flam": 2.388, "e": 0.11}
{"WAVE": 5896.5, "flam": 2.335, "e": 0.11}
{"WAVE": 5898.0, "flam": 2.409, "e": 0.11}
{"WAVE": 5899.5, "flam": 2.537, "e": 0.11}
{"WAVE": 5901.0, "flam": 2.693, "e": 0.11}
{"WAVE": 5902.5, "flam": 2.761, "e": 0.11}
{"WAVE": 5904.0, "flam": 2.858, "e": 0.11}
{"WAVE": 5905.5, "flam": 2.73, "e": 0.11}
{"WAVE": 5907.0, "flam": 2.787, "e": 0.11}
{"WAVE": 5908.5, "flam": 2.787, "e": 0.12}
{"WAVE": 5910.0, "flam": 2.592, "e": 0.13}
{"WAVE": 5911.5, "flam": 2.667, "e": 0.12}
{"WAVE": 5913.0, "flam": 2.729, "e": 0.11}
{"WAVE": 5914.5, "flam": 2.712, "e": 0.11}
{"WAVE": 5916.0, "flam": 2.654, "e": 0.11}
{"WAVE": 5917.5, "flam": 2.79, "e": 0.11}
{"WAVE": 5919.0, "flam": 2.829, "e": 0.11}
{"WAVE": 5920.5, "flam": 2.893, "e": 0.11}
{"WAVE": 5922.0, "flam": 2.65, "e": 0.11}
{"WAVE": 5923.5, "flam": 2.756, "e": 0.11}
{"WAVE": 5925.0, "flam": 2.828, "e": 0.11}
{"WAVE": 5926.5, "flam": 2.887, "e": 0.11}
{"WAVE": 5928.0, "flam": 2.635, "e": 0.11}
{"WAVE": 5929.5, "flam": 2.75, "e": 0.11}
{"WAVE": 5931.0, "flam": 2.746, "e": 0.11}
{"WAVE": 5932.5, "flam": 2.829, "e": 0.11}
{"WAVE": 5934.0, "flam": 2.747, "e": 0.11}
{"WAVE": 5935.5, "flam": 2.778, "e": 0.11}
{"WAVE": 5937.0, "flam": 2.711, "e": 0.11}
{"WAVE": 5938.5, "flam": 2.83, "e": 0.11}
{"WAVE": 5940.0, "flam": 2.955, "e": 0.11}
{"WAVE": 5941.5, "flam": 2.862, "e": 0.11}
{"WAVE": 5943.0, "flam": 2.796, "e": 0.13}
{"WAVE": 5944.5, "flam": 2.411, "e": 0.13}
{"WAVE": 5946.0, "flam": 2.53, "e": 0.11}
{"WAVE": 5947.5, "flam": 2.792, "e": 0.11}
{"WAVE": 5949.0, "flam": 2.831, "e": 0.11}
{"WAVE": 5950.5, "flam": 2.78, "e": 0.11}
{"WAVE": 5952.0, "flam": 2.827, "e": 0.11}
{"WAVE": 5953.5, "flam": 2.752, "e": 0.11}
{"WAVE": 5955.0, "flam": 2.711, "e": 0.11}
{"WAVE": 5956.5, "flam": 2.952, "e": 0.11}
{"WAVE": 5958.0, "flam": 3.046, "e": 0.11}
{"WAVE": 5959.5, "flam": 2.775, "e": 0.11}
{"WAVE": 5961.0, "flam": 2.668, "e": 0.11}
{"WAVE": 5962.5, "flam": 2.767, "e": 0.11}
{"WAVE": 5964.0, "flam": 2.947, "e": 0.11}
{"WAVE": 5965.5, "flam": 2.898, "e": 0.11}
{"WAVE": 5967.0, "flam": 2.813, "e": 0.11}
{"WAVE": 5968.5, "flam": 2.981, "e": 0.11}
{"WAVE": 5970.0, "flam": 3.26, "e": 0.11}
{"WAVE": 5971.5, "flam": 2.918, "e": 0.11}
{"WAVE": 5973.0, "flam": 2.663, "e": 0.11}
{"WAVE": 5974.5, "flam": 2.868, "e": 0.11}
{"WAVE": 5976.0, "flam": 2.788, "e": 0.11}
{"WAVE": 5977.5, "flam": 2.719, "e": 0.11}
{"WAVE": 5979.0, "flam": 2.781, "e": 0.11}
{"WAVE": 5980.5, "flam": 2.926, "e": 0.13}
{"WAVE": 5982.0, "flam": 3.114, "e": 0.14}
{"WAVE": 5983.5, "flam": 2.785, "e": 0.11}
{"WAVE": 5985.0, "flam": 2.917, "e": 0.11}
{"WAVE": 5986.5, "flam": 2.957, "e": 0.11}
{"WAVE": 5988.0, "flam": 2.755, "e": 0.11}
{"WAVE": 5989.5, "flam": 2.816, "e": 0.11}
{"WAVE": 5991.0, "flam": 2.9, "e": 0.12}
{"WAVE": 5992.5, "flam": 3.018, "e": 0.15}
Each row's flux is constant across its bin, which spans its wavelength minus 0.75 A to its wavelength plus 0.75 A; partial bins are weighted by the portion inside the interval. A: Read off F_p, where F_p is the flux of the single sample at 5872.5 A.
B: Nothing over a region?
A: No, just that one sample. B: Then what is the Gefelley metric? 3.23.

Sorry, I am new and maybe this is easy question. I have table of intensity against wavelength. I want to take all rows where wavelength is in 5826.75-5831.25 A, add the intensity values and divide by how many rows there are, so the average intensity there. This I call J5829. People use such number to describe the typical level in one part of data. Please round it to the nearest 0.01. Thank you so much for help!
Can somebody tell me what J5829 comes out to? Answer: 3.00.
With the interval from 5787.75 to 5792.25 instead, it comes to 2.93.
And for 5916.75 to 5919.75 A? 2.81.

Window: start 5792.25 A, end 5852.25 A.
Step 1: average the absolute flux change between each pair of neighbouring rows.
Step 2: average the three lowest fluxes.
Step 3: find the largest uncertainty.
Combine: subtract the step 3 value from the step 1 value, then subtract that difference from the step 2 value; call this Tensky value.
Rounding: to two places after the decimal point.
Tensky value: 2.76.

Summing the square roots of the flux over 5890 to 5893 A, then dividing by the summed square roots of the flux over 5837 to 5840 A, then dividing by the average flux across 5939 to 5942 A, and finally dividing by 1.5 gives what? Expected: 0.192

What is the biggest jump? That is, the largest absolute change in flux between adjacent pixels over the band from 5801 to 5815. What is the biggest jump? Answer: 0.22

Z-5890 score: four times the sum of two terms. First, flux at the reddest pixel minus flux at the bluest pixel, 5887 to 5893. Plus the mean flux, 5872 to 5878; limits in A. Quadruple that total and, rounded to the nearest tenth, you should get 11.4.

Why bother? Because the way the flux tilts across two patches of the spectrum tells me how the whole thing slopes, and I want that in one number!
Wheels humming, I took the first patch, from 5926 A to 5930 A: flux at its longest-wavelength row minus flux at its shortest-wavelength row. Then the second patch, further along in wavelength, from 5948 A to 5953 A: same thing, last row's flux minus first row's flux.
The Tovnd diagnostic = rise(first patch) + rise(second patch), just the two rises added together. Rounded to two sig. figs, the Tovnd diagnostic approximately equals -0.14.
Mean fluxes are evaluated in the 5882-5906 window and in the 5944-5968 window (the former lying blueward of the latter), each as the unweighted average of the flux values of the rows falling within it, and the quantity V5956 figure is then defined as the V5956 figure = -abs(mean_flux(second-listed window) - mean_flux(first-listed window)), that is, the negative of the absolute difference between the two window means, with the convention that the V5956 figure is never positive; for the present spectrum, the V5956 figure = -0.26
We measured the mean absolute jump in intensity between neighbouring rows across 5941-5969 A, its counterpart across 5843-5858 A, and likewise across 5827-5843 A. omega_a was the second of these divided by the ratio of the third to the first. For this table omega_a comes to 0.10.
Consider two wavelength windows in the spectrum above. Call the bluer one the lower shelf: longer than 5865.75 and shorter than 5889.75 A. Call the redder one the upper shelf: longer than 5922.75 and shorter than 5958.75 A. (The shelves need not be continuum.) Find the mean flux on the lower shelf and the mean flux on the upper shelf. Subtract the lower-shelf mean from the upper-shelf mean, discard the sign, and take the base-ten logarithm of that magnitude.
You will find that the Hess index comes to -1.1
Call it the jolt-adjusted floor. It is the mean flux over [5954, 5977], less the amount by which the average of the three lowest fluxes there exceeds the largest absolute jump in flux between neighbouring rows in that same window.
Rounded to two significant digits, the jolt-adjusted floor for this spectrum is 0.53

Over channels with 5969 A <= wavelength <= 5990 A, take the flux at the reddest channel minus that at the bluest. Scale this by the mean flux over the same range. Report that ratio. -0.15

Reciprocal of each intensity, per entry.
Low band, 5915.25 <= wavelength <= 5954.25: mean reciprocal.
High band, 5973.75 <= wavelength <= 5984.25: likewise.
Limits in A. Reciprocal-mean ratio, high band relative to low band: 0.97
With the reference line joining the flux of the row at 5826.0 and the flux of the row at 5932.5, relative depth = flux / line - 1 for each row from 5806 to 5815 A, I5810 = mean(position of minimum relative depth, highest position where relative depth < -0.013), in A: 5811.0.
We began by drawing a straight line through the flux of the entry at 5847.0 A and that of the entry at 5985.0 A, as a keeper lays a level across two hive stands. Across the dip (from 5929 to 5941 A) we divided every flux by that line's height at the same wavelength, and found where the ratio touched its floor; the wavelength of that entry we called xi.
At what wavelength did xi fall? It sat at 5937.0 A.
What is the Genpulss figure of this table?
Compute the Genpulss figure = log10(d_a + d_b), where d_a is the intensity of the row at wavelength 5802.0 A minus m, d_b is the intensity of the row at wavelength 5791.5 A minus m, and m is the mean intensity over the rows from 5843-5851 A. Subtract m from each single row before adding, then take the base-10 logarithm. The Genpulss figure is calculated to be -1.4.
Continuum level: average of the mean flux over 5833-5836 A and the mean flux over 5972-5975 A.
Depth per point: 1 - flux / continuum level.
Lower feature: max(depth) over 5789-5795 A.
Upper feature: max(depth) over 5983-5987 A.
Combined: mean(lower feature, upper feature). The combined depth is 0.02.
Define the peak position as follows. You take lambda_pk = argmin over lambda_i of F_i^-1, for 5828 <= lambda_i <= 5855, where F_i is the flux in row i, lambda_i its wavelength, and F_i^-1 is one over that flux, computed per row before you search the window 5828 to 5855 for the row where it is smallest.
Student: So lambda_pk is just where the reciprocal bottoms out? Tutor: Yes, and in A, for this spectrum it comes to 5832.0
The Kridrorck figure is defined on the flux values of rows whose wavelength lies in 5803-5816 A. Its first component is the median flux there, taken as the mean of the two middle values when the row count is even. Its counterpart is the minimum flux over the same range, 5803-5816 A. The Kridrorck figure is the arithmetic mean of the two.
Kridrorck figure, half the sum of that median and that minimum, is 2.85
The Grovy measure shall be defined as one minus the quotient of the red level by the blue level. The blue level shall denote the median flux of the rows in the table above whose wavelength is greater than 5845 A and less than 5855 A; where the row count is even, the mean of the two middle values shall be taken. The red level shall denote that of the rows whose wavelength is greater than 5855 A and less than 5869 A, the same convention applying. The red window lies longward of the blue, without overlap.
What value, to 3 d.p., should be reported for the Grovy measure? 0.041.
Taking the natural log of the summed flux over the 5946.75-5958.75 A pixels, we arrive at 3.12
